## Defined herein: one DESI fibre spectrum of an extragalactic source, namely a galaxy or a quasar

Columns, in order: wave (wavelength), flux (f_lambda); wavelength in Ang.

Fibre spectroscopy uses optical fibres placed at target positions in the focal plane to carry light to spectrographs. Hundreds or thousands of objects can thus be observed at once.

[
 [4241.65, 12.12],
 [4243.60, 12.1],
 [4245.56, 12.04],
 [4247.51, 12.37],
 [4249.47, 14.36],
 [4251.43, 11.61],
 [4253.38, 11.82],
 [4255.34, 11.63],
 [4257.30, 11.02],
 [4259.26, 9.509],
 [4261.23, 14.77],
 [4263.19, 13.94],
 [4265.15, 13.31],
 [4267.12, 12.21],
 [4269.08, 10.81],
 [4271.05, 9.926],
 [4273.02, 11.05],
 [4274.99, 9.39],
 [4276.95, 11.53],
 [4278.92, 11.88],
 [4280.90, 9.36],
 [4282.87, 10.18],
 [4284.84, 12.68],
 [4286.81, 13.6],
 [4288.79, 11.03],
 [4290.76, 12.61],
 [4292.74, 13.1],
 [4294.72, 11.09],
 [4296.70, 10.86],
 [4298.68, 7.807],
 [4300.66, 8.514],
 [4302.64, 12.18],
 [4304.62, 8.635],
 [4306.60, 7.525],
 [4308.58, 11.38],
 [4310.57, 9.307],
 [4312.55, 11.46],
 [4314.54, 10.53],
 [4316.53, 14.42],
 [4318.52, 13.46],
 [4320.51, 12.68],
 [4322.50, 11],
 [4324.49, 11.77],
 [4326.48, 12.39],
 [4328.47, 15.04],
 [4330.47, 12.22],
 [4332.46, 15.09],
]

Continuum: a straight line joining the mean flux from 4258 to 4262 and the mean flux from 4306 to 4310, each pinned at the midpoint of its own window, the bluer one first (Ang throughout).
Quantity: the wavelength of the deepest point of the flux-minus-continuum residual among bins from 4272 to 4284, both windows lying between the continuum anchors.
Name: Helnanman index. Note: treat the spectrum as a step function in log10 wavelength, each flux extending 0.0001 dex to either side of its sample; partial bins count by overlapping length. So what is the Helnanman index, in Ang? 4274.99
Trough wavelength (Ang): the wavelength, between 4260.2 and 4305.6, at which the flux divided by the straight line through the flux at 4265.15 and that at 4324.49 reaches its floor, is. 4298.68 Ang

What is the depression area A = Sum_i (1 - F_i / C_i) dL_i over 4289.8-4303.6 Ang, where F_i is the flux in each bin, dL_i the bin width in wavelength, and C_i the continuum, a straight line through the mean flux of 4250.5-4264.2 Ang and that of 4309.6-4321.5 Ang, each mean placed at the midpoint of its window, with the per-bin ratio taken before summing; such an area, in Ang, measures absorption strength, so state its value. 1.3 Ang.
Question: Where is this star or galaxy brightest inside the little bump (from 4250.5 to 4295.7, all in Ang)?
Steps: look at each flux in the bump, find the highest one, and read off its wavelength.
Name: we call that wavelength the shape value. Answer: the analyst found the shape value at 4261.23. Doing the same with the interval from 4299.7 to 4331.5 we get 4328.47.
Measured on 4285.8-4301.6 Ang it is 4286.81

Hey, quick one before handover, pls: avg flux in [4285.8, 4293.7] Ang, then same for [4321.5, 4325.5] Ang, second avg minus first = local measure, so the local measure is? -1.2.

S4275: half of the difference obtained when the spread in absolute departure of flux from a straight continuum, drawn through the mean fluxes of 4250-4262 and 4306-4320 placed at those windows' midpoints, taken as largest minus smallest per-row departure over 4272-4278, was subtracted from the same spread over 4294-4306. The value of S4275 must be 0.55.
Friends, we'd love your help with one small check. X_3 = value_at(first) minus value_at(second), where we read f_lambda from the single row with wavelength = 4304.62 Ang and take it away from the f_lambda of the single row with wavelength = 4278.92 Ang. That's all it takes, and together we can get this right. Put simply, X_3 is 3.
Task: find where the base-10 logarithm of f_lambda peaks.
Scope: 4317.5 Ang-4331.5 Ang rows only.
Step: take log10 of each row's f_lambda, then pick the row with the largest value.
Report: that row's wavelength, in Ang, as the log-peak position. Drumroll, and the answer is 4328.47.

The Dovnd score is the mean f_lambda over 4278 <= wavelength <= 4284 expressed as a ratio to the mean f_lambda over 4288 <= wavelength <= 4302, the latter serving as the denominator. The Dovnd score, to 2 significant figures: 0.98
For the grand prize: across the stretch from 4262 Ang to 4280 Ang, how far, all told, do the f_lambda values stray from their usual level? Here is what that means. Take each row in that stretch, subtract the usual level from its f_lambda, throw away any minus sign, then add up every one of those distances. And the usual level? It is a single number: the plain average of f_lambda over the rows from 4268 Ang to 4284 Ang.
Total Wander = 13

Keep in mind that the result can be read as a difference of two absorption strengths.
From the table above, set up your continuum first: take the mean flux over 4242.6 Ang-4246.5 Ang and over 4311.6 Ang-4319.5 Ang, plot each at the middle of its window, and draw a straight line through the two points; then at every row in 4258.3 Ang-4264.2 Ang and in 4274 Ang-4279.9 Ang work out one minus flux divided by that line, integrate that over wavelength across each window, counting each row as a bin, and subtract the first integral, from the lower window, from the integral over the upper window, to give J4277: 0.9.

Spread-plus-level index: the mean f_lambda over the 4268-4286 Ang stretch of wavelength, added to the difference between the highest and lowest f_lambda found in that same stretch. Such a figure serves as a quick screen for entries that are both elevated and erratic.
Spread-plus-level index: 14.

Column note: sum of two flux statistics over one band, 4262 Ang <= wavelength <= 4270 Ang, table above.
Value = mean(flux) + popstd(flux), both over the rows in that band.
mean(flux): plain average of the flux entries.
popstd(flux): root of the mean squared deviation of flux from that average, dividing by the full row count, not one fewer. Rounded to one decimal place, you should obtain 13.8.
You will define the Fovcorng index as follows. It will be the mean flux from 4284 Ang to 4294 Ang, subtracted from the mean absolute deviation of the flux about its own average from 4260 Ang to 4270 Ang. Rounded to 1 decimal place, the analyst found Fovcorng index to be -11.4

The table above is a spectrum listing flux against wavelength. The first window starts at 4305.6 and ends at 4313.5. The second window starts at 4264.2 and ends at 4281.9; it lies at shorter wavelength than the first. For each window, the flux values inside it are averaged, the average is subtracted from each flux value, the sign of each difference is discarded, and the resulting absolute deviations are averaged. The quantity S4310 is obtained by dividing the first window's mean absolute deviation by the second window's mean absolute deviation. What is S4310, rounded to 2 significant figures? 1.4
